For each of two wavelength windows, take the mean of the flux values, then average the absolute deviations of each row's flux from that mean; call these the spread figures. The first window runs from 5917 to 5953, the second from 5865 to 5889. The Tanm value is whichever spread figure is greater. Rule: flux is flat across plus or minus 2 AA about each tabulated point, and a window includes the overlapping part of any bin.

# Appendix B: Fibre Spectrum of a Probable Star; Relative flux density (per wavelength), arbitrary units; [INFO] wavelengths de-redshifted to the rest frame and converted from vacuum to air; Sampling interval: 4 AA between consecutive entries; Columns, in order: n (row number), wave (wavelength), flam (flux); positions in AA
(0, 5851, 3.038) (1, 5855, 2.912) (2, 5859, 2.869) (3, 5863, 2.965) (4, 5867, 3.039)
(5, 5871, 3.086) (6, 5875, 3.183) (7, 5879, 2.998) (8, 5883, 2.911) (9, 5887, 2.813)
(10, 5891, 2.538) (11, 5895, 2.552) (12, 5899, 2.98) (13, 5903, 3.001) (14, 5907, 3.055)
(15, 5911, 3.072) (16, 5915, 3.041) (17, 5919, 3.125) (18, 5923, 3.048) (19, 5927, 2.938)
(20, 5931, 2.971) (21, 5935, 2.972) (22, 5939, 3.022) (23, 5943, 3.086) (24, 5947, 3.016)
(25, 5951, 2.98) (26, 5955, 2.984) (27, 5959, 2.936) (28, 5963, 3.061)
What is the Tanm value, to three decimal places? 0.098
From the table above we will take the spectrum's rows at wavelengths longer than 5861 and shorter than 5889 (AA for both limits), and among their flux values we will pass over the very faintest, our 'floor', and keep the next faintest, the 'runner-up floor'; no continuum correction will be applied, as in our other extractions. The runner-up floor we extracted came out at 2.911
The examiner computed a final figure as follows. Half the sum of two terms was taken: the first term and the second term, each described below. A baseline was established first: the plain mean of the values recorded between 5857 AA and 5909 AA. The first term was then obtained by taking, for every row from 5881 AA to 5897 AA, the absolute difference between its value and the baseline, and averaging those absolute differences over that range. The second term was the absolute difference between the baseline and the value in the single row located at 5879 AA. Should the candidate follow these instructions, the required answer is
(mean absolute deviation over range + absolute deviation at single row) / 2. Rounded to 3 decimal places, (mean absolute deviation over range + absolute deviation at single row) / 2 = 0.147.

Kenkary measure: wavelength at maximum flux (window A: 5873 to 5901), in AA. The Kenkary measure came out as 5875 AA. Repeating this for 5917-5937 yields 5919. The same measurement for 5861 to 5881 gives 5875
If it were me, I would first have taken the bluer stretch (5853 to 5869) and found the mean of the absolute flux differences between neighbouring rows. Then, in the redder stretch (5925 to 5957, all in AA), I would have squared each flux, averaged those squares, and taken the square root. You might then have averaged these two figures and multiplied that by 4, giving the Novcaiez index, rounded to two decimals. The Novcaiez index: 6.13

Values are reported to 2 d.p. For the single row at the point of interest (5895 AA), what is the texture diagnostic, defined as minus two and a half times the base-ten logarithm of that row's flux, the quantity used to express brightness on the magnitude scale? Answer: -1.02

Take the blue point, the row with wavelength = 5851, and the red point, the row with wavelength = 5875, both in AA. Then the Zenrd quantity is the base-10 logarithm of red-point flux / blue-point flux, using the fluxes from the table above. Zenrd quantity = 0.020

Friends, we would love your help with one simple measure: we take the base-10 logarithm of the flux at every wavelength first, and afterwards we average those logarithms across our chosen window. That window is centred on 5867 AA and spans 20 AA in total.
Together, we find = 0.481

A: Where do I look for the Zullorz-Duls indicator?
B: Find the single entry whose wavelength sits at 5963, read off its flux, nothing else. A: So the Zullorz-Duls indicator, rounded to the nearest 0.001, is 3.061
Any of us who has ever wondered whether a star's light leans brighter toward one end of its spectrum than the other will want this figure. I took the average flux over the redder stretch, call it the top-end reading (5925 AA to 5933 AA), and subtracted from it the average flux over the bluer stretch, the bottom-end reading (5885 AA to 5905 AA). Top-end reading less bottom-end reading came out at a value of 0.18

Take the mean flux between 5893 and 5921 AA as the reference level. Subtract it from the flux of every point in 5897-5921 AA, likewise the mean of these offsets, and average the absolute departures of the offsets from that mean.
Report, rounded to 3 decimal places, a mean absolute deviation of 0.038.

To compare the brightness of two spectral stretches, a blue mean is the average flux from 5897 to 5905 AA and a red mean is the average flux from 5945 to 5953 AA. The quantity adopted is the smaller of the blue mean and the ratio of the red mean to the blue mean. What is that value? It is 1.00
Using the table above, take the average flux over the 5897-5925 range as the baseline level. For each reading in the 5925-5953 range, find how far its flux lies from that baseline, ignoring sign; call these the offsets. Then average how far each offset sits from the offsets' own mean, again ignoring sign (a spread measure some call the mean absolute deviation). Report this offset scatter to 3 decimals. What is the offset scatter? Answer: 0.024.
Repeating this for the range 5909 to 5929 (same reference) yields 0.040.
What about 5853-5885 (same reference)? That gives 0.051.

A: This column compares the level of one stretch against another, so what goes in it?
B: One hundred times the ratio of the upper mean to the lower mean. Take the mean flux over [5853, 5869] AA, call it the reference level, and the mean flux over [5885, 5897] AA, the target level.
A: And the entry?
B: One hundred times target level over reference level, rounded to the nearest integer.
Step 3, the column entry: 89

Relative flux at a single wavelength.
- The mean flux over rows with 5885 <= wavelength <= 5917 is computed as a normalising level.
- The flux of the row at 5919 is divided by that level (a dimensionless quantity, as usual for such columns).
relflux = 1.08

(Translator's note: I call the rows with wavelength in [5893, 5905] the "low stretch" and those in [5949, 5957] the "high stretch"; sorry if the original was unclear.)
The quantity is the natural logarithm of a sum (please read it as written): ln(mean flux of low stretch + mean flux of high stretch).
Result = 1.76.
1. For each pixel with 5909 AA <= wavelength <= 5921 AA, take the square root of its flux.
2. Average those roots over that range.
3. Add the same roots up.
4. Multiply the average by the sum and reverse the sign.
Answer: -9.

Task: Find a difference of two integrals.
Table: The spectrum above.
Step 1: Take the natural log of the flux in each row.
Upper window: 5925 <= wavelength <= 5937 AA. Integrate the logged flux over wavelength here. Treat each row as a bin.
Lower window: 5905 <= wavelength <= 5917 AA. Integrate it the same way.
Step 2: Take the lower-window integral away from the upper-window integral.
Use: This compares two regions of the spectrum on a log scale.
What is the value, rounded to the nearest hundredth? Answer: -0.38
